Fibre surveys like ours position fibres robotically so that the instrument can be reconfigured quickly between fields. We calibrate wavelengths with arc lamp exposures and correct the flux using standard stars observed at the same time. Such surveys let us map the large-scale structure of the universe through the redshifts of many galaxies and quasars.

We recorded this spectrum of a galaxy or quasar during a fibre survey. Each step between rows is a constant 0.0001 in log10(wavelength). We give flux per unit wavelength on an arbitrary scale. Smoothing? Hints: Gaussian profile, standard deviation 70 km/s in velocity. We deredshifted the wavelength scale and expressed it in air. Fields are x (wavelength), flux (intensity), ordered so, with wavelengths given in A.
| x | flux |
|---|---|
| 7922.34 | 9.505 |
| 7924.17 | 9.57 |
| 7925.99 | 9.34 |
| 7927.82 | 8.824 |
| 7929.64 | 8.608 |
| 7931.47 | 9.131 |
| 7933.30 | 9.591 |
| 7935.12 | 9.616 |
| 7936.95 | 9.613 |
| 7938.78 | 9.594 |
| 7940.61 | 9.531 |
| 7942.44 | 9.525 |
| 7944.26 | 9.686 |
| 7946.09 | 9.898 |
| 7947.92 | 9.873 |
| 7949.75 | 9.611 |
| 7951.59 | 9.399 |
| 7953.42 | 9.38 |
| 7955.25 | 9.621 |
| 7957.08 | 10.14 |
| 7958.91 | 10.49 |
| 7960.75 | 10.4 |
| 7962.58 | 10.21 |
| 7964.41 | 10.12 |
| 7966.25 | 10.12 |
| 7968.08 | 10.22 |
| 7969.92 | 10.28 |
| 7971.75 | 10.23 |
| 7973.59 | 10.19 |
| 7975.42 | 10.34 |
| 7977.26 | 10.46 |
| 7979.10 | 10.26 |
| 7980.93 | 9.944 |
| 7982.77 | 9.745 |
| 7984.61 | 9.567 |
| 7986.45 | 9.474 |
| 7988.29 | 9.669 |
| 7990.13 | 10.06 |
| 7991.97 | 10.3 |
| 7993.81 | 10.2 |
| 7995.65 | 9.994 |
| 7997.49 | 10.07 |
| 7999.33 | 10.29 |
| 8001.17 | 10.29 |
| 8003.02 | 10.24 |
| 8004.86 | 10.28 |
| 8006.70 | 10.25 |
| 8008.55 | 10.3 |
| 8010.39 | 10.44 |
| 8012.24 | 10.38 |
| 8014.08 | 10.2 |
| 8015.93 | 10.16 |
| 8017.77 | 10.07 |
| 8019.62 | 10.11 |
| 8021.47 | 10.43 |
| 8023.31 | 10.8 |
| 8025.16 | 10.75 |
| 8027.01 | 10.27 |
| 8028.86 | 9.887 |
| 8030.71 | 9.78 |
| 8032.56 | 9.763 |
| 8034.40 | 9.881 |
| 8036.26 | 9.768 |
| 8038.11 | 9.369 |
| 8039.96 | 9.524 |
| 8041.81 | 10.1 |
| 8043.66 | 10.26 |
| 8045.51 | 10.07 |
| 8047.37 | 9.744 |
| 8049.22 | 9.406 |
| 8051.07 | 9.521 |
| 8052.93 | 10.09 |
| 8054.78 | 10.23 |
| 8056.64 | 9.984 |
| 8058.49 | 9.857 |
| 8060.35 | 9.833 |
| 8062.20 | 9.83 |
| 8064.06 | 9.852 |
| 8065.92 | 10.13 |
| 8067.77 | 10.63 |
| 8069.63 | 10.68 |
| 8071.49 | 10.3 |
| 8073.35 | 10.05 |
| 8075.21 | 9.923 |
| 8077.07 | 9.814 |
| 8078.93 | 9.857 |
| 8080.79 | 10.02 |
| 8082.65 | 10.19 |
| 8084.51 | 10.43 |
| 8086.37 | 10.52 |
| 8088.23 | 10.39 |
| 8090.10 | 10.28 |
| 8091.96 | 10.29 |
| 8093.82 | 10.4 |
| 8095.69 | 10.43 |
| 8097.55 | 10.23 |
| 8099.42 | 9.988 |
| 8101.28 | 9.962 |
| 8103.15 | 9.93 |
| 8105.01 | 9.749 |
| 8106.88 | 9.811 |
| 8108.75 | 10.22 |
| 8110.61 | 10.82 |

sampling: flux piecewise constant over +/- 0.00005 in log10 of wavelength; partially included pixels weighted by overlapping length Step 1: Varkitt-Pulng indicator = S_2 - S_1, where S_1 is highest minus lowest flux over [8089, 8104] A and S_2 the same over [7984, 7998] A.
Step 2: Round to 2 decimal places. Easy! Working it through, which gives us 0.33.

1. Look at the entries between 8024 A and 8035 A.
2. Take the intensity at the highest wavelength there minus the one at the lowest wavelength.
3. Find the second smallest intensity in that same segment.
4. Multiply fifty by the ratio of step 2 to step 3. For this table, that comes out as -4.4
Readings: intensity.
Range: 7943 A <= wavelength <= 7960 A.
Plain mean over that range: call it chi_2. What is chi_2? 9.8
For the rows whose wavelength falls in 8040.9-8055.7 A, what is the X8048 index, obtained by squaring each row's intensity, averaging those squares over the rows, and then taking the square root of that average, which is 9.93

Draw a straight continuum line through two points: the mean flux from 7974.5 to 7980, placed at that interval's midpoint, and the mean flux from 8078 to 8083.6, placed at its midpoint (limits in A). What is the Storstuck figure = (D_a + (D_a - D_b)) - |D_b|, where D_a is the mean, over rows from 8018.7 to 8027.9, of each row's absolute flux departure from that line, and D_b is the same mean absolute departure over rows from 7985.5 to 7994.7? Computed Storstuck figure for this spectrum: -0.13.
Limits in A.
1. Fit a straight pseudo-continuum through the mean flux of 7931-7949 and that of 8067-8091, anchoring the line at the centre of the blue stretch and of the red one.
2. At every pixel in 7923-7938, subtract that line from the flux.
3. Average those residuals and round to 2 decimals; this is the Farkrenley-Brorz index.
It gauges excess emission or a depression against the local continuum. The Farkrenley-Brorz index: -0.28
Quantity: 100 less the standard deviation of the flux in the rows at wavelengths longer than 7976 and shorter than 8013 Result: 99.7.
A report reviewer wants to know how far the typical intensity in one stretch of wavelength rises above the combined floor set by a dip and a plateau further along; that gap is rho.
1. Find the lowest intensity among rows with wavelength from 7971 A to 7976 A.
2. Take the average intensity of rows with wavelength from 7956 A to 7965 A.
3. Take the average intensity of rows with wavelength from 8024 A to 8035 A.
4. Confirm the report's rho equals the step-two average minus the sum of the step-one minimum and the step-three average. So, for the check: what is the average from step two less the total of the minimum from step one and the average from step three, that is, -10.0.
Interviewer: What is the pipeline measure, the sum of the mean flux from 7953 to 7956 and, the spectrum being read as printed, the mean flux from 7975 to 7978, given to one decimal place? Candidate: 19.9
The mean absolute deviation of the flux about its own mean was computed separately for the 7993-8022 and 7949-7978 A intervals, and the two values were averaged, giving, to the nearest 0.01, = 0.19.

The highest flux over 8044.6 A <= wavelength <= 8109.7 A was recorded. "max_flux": 10.68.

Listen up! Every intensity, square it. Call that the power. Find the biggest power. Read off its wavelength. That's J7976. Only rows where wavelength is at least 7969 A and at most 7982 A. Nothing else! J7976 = 7977.26 A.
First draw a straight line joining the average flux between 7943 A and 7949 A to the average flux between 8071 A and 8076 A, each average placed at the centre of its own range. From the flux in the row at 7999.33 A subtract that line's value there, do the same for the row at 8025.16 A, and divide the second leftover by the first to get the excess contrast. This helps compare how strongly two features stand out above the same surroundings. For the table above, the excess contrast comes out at 2.1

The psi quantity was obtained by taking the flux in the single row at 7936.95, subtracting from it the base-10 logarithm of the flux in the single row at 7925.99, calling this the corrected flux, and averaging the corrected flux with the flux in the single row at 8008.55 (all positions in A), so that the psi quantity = 9.5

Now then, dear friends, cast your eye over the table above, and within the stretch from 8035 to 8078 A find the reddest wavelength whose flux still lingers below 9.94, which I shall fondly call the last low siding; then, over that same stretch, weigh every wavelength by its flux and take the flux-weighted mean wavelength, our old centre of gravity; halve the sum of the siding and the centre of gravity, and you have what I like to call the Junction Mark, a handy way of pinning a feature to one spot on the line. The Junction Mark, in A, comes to 8066.9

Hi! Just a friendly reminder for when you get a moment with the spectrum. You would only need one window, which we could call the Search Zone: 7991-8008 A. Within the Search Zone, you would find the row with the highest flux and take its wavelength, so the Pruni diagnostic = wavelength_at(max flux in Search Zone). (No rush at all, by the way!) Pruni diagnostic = 7991.97 A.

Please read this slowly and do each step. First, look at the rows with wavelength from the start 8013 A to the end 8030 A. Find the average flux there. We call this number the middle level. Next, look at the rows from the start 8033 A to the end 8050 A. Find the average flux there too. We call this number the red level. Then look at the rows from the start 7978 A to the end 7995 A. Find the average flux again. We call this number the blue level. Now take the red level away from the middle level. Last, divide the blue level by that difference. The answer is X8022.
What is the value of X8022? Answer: 20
